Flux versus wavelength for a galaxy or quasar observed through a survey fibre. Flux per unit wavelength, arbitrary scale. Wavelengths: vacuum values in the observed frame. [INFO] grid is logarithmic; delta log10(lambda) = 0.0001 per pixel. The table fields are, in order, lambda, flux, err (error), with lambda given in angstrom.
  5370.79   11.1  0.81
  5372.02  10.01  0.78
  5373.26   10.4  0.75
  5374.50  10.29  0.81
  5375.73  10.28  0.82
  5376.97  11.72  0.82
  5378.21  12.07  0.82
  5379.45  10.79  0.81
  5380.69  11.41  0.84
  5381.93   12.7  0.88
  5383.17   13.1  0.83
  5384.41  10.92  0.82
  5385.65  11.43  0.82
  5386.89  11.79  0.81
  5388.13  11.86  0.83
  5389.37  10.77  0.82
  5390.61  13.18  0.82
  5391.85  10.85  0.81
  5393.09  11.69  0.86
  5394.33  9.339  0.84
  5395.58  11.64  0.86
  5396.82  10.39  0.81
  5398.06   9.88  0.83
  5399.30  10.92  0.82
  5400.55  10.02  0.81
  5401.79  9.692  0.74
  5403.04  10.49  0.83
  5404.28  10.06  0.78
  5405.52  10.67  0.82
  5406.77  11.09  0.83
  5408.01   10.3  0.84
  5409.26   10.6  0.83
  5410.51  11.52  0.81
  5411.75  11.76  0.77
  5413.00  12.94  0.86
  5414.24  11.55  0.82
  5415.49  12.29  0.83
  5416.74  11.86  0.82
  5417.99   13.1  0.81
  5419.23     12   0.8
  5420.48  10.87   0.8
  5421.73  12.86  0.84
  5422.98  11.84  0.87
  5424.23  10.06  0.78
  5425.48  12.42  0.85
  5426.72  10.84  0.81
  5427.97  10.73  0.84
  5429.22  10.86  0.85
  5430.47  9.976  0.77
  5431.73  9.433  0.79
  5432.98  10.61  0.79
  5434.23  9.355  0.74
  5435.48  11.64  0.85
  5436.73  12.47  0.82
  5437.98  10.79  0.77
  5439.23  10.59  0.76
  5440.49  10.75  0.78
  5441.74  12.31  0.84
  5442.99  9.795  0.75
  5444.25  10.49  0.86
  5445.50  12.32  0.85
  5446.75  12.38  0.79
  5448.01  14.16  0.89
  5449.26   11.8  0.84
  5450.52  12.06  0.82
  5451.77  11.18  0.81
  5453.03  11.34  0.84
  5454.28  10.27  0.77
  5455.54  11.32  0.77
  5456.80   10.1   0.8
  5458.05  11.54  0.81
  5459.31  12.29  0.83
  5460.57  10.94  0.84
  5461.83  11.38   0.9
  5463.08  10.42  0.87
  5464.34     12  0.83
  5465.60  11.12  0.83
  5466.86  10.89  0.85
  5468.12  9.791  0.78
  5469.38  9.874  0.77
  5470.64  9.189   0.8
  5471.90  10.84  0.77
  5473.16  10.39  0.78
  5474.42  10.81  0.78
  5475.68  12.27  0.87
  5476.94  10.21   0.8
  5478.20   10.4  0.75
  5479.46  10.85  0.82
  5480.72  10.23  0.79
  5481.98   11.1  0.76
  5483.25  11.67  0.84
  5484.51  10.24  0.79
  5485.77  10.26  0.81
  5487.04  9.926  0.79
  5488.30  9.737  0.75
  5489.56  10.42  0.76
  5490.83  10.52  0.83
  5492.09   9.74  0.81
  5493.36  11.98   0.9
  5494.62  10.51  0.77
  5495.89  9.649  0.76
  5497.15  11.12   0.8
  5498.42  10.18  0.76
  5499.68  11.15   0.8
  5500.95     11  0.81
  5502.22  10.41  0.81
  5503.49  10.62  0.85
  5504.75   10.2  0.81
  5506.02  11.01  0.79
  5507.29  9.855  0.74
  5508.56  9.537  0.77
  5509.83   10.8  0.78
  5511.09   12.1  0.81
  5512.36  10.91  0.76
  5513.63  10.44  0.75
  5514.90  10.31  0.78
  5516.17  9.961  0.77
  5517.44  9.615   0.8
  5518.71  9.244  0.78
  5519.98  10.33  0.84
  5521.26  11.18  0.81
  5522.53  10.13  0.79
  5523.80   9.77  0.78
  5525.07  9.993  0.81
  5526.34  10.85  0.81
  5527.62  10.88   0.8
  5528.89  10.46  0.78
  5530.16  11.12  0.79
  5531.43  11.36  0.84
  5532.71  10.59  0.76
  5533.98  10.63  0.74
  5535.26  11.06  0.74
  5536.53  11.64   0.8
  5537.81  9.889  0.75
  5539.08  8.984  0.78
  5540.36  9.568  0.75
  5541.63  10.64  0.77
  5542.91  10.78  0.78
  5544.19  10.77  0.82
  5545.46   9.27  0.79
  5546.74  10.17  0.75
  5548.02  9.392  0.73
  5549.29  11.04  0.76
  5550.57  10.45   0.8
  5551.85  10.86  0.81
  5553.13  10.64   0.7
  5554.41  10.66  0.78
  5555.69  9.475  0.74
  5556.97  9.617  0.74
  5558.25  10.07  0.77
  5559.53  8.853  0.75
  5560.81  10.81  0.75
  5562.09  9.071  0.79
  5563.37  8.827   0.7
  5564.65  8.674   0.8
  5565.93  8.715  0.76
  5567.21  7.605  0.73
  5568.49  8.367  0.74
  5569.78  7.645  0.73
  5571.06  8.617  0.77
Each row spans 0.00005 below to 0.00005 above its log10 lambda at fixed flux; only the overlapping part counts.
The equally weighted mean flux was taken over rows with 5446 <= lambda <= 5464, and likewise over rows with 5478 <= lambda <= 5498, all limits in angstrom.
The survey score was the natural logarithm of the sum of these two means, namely 3.093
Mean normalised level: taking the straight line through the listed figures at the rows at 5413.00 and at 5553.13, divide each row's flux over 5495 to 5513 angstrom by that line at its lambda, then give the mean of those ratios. 0.927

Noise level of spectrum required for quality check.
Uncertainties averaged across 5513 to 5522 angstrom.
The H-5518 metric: 0.790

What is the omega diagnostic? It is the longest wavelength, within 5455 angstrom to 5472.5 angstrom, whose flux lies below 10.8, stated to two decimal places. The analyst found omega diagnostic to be 5470.64 angstrom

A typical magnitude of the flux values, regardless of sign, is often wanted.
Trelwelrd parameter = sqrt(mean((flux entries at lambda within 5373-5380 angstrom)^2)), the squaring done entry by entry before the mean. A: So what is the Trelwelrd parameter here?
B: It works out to 10.9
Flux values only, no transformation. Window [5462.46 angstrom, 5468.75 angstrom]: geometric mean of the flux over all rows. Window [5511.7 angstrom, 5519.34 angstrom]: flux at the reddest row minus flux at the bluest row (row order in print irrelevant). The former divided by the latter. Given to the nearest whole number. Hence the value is -6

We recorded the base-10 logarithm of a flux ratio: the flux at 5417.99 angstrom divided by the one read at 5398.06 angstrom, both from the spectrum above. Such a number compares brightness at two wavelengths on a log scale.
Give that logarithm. 0.12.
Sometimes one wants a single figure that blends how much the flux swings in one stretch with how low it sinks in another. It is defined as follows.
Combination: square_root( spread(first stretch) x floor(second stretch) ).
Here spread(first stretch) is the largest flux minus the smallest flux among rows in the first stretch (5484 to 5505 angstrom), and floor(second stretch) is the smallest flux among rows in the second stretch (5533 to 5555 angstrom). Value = 4.6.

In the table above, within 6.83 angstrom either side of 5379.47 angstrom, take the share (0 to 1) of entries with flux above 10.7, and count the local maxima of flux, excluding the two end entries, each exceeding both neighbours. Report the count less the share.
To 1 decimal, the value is 1.3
